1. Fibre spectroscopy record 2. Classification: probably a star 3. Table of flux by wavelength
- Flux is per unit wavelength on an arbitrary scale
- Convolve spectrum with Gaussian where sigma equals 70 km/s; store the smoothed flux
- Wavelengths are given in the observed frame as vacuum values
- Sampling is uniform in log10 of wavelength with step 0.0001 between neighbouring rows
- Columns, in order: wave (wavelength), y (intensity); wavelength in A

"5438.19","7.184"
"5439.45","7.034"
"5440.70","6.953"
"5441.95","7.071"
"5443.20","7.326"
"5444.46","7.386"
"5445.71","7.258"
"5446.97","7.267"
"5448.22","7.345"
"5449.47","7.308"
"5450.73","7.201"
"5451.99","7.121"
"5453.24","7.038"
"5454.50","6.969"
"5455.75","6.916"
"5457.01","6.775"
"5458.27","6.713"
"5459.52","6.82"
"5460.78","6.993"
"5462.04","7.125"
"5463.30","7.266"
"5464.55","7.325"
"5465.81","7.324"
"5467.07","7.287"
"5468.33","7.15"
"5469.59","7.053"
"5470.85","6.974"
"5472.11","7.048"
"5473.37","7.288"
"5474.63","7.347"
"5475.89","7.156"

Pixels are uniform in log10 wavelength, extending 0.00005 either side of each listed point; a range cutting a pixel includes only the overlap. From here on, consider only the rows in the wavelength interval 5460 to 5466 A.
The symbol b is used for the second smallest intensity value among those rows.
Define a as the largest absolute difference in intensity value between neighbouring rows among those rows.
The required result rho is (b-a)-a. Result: 6.8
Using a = 0.141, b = 7.125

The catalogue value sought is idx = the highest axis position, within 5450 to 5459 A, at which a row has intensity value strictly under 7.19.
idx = 5458.27 A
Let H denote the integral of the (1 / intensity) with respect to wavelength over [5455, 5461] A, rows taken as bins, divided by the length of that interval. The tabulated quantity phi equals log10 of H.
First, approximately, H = 0.146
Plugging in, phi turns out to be -0.834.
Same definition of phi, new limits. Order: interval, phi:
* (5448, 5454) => -0.857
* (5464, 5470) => -0.860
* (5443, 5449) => -0.864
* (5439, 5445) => -0.854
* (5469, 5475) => -0.853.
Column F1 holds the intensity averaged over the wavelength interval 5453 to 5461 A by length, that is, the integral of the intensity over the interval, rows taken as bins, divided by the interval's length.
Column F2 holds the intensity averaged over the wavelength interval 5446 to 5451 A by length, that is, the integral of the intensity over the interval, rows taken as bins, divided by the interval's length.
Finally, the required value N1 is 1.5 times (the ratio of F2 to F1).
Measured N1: 1.59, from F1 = 6.88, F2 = 7.28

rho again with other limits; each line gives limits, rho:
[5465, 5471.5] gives 6.8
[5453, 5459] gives 6.5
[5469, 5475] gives 6.6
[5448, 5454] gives 6.9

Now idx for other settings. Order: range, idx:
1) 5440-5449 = 5441.95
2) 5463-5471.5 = 5470.85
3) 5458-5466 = 5462.04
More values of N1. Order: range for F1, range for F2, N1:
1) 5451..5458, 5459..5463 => 1.51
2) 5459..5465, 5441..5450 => 1.54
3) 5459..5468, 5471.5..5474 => 1.50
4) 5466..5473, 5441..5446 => 1.53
